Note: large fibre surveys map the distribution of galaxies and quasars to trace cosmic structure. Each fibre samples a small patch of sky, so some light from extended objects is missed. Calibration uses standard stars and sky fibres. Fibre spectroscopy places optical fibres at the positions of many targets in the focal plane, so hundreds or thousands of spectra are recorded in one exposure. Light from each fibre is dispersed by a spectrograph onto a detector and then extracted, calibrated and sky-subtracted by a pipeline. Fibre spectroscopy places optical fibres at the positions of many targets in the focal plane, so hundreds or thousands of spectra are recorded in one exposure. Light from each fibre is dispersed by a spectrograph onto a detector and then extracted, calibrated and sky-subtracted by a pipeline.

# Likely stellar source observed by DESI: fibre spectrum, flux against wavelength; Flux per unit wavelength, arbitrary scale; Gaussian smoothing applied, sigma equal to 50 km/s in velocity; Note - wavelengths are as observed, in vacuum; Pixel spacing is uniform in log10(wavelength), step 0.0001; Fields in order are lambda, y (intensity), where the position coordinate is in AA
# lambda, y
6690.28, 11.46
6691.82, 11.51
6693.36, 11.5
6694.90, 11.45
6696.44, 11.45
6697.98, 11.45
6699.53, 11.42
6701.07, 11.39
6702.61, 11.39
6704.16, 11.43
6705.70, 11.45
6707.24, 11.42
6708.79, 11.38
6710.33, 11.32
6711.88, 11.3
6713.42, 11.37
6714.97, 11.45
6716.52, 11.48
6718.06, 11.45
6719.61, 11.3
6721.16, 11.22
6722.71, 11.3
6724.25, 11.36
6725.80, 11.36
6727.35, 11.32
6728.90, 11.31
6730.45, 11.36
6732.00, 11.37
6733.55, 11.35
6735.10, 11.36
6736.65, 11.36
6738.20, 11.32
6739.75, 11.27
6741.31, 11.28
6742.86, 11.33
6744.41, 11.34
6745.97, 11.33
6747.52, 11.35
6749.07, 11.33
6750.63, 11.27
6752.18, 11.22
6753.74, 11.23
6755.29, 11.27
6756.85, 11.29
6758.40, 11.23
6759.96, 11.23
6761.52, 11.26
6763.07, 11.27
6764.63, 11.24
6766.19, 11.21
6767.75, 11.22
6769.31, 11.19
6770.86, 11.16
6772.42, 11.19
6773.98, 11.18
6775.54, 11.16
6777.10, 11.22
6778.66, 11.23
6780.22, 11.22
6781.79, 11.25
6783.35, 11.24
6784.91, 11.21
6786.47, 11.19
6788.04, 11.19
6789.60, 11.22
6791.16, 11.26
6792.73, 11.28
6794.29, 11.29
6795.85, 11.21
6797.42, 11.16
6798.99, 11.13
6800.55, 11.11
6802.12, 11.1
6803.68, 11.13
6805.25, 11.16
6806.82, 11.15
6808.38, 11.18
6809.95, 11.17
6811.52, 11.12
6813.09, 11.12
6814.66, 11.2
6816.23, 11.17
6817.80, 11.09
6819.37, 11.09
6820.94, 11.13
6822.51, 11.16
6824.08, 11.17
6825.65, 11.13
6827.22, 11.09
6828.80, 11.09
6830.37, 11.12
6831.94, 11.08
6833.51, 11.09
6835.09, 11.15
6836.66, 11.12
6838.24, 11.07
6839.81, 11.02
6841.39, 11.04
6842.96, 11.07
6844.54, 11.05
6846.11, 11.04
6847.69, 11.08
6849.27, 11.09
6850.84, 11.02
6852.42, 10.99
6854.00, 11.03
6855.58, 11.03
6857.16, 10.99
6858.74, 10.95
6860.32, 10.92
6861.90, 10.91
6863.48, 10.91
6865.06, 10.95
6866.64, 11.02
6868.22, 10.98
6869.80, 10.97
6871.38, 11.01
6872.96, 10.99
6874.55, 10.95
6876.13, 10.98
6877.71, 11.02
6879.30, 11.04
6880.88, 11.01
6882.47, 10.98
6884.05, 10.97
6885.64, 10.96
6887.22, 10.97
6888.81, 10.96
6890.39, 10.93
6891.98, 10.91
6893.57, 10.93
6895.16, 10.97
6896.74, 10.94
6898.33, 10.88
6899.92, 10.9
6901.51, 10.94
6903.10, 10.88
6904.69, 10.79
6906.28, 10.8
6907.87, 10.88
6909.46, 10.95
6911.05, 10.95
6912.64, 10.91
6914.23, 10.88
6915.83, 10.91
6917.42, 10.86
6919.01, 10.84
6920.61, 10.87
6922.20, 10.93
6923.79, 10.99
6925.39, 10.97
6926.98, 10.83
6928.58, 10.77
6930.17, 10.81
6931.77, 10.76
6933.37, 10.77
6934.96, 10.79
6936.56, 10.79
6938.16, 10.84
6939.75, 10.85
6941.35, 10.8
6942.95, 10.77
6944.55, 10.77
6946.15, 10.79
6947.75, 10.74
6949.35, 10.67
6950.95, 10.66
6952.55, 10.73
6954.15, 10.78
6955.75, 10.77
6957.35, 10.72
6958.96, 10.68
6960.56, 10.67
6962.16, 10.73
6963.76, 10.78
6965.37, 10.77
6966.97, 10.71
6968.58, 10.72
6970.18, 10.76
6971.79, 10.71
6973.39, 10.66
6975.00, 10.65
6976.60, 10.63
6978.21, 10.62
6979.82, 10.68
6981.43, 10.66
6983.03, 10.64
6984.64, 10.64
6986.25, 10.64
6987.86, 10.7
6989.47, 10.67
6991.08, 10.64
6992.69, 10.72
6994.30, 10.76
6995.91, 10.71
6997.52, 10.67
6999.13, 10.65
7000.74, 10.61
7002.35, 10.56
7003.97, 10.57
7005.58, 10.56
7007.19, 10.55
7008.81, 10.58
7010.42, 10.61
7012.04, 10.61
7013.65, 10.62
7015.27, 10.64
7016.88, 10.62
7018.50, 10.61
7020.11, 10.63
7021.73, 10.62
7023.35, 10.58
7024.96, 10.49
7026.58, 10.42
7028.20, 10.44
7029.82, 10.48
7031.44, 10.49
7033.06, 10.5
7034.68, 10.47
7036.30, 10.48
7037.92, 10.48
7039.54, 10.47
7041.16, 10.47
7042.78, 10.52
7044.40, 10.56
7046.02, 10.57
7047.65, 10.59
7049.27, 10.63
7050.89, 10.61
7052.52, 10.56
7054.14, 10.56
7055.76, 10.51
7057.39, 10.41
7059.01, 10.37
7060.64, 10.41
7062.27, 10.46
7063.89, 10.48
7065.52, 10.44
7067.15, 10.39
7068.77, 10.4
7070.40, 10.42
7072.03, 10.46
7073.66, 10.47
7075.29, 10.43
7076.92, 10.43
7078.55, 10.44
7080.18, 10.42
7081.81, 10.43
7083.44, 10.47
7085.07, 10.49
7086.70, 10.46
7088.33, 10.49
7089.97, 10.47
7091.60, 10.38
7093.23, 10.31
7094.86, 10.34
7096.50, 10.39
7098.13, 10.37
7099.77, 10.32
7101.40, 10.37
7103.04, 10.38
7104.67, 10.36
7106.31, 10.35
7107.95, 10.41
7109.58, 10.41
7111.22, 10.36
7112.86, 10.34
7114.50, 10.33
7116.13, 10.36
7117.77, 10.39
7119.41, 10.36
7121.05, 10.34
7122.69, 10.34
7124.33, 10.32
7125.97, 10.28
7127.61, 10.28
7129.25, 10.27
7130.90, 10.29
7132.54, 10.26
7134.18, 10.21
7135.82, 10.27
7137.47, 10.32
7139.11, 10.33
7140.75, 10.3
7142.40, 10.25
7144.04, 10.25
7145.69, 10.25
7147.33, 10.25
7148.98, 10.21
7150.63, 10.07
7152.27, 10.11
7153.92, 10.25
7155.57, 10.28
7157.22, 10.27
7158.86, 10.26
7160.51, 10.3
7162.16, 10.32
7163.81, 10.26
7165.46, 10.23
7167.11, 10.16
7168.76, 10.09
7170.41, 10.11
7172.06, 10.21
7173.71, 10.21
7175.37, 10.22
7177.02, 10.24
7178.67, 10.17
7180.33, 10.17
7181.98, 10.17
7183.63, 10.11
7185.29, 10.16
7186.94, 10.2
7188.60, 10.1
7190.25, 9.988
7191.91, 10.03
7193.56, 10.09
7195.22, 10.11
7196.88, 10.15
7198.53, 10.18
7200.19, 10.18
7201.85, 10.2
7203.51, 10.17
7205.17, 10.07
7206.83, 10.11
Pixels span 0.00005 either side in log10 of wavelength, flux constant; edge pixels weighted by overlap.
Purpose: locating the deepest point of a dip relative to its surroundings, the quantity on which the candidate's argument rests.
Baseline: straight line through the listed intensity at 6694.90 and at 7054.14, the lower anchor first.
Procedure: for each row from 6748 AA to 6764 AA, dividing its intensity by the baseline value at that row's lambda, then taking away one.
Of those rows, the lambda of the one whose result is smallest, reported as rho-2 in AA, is 6752.18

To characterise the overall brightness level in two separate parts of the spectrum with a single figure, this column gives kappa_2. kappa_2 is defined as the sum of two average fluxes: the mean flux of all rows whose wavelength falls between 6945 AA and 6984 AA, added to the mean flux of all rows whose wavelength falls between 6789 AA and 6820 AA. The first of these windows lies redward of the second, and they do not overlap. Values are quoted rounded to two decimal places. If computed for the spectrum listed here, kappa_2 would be 21.87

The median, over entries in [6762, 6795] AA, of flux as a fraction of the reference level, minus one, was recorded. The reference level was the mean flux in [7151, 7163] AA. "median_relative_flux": 0.094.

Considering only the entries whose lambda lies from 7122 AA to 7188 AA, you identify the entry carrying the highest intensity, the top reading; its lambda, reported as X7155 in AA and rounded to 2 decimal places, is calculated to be 7122.69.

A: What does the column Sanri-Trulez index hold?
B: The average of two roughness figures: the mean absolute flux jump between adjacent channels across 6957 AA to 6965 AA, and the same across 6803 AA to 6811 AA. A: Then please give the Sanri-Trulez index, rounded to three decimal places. 0.030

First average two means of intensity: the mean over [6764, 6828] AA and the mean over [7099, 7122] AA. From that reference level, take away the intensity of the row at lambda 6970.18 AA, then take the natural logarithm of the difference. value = -4.5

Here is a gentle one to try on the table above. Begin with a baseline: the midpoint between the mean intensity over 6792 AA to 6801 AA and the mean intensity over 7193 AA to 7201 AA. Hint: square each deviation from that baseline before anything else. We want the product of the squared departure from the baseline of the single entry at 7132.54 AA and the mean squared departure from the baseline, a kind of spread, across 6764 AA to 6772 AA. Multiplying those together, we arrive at 0.048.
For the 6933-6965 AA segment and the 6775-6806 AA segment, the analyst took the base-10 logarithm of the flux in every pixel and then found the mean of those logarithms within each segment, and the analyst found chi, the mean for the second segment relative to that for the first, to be 1.02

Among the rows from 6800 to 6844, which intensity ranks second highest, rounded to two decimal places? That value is 11.18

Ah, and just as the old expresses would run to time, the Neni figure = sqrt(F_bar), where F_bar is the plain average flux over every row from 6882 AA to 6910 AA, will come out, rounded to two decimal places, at 3.30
